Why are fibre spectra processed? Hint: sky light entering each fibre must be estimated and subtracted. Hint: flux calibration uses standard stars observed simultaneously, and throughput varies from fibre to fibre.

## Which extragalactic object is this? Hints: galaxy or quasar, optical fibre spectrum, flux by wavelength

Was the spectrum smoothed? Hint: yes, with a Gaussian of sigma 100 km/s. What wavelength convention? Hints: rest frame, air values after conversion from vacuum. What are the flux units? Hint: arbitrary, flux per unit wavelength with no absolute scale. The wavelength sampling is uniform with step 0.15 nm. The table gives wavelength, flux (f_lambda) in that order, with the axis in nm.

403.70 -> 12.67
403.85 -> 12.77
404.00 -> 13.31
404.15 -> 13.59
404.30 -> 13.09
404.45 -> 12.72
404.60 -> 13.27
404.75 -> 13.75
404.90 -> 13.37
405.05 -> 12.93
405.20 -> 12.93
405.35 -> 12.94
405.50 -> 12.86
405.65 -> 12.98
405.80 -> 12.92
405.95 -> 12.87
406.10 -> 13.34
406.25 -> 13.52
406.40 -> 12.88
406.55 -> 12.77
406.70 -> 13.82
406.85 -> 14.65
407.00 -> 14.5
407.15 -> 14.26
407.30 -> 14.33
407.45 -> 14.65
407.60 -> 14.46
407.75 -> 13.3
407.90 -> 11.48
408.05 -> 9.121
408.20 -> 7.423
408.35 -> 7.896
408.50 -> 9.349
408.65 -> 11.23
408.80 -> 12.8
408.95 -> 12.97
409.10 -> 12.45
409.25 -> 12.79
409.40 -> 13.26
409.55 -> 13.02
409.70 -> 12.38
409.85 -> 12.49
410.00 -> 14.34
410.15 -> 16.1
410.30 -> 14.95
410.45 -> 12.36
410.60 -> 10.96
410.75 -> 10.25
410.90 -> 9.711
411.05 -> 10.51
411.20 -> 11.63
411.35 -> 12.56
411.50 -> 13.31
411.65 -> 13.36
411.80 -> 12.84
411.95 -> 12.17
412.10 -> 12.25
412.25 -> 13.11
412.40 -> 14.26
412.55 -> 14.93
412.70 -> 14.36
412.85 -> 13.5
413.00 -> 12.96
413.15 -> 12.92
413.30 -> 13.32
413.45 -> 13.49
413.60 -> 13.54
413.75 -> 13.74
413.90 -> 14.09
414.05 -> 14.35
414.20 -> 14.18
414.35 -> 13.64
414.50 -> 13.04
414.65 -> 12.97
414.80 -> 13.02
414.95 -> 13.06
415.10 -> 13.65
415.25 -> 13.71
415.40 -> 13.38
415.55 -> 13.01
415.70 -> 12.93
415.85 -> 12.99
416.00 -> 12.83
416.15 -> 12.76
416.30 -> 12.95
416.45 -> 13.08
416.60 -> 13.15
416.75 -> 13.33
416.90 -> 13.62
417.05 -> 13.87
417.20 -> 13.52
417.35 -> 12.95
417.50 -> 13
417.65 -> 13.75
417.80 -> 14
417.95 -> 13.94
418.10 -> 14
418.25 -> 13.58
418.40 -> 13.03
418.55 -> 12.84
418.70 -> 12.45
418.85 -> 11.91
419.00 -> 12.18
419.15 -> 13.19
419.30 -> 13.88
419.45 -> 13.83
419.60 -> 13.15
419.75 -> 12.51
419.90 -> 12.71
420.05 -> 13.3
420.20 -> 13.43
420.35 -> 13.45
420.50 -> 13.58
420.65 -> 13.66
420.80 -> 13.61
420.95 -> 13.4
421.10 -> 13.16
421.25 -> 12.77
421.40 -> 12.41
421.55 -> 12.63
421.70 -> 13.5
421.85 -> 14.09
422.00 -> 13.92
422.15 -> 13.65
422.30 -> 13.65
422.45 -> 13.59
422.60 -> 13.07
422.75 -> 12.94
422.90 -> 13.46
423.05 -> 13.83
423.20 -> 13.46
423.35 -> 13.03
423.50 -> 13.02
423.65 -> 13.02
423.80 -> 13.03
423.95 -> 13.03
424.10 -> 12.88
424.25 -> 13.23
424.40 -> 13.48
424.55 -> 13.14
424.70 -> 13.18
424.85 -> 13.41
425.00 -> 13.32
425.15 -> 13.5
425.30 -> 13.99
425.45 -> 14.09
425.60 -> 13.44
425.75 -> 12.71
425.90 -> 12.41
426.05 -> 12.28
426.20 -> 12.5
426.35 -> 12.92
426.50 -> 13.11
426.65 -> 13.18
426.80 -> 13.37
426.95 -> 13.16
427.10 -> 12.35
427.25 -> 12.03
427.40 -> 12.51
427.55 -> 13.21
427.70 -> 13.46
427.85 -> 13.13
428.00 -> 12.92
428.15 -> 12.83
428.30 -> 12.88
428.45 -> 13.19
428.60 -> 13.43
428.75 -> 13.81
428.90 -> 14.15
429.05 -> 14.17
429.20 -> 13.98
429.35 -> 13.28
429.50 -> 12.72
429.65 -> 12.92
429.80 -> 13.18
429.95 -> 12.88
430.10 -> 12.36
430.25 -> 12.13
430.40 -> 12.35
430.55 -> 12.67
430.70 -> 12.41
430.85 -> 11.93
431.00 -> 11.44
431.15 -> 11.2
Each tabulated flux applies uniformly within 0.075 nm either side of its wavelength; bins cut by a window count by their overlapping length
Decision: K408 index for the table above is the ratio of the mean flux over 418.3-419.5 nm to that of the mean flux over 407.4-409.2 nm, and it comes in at 1.13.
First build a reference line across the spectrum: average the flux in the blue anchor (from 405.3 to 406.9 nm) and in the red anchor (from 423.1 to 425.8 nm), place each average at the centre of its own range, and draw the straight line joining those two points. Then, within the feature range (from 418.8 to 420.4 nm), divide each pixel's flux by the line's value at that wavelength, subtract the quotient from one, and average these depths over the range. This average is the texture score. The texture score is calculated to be 0.016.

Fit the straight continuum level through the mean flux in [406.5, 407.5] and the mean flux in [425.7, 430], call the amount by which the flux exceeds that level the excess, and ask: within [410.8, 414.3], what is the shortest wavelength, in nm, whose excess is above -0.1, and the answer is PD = 412.40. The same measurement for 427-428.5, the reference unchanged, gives 427.55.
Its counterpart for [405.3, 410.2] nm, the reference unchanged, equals 406.85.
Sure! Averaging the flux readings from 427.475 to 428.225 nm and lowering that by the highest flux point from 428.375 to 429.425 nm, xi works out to -1.06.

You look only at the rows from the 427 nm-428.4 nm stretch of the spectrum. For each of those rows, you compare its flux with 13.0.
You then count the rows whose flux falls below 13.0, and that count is 6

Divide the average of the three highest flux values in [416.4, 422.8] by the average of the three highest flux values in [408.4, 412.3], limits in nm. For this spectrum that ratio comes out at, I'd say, 0.93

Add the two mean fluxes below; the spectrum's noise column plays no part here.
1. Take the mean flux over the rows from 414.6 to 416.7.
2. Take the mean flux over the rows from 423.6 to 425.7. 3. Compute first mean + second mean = 26.45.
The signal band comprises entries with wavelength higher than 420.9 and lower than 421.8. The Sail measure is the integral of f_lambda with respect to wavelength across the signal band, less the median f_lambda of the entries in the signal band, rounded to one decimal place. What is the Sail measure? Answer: -1.3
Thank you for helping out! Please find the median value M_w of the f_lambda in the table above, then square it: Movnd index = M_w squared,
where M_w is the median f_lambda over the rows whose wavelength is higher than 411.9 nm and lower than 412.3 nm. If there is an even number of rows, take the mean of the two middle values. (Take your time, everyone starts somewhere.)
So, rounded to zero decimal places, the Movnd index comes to 150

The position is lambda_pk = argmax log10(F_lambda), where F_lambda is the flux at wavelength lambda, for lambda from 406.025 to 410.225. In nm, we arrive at 410.15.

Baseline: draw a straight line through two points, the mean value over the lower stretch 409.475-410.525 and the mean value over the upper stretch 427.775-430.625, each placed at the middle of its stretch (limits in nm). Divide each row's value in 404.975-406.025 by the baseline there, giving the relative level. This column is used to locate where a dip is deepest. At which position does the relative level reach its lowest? 405.50 nm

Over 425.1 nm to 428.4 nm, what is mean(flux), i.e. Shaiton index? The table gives 13.0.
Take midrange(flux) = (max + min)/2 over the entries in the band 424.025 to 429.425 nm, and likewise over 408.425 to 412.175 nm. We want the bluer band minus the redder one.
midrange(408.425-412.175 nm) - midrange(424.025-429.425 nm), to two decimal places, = -0.38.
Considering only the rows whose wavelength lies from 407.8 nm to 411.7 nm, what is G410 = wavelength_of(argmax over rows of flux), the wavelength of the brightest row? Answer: 410.15 nm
